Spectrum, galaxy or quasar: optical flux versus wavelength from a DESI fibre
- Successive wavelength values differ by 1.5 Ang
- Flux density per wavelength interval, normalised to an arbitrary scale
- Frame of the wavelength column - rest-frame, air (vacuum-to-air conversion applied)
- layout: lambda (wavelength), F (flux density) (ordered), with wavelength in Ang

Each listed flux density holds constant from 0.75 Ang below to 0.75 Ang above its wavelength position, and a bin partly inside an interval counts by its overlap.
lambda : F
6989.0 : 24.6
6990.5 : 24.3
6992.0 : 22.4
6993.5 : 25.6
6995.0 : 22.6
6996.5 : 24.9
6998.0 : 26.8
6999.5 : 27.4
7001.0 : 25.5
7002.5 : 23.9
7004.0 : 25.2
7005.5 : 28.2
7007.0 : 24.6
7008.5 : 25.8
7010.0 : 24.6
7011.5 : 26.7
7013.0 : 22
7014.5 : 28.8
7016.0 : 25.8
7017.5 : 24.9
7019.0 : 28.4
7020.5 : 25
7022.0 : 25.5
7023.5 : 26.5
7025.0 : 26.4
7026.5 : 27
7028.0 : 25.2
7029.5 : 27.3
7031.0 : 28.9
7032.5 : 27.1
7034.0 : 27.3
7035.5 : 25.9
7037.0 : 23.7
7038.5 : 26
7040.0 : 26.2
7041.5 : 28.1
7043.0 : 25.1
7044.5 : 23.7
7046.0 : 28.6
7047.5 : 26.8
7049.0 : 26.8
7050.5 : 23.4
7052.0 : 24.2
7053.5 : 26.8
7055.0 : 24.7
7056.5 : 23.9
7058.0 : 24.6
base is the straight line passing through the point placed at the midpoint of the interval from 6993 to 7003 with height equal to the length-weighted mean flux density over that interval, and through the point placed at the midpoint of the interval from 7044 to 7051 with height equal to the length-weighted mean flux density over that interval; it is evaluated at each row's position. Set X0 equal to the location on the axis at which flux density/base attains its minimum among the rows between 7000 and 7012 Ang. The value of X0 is 7002.5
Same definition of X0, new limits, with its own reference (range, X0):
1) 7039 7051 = 7050.5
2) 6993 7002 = 6995.0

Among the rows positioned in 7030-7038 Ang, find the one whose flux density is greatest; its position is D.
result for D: 7031.0 Ang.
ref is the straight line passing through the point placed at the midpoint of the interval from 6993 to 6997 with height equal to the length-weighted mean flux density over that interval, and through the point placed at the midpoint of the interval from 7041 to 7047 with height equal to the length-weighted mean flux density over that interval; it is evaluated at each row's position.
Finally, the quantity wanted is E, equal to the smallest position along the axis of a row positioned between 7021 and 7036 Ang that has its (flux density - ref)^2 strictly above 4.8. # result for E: 7031.0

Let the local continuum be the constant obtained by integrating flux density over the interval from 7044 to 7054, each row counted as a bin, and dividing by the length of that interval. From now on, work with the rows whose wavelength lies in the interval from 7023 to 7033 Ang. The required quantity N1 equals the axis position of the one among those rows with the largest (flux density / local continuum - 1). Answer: 7031.0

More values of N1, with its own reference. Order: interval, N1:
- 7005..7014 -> 7005.5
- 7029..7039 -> 7031.0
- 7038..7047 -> 7046.0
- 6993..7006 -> 7005.5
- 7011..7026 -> 7014.5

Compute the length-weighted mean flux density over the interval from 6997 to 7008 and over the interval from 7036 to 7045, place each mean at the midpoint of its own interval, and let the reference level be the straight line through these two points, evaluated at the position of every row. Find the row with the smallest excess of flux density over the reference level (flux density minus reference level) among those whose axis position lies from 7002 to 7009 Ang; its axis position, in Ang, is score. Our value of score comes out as 7002.5 Ang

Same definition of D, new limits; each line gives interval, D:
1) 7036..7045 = 7041.5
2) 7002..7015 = 7014.5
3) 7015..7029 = 7019.0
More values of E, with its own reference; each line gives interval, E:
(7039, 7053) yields 7044.5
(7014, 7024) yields 7014.5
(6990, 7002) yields 6998.0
